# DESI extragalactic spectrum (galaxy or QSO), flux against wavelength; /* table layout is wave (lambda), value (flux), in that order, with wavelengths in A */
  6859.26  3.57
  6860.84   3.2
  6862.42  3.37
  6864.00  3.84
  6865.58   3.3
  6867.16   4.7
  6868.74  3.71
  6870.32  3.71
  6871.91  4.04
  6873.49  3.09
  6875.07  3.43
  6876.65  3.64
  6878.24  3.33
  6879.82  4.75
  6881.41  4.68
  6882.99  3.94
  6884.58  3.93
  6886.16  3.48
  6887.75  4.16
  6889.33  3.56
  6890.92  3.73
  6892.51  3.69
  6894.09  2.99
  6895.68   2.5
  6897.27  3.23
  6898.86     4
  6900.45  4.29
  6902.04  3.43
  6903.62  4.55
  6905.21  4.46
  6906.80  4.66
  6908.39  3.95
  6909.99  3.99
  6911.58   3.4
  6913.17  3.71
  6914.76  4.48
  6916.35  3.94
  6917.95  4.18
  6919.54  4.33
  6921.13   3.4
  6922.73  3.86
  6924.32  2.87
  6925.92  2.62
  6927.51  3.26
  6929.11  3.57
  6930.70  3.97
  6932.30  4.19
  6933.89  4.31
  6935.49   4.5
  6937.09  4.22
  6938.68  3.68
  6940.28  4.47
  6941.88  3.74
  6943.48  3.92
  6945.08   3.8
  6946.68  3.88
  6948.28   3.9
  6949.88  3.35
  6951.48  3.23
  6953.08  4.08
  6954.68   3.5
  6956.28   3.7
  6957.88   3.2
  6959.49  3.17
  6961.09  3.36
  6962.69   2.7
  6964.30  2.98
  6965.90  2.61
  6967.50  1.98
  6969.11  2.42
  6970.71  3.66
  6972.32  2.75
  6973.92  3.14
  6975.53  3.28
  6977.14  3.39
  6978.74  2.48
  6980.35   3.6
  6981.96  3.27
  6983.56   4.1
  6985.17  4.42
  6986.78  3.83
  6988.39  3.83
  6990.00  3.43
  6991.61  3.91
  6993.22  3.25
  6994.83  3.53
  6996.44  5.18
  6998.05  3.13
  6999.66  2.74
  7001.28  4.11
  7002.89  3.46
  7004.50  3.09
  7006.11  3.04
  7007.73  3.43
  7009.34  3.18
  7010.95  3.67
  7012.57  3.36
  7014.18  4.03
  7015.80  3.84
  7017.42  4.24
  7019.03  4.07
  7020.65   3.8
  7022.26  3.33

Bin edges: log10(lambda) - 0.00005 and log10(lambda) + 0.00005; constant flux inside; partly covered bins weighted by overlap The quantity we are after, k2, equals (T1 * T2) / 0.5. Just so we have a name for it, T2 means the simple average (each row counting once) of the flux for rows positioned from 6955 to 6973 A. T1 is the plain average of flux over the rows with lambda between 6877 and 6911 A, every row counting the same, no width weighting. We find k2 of 22.9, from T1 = 3.9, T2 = 2.96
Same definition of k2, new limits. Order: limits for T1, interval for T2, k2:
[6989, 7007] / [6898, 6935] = 27.5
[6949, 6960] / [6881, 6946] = 26.6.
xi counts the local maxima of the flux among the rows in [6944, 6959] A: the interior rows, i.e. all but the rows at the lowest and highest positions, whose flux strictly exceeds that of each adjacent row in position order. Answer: 3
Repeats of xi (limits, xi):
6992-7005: 2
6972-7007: 6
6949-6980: 6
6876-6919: 8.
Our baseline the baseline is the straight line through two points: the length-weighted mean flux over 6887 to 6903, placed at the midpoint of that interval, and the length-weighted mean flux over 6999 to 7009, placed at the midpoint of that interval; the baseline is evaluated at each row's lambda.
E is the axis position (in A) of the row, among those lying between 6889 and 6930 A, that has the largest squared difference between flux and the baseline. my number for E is 6906.80 A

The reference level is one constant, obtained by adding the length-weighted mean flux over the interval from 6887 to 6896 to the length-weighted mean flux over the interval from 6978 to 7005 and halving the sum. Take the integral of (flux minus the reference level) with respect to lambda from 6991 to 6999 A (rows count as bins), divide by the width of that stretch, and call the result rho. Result 0.2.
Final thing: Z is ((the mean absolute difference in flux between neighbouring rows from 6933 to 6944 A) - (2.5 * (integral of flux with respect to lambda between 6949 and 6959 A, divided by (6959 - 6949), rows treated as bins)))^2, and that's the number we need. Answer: 69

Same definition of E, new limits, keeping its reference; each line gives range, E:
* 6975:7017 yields 6996.44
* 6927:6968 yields 6967.50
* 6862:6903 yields 6879.82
